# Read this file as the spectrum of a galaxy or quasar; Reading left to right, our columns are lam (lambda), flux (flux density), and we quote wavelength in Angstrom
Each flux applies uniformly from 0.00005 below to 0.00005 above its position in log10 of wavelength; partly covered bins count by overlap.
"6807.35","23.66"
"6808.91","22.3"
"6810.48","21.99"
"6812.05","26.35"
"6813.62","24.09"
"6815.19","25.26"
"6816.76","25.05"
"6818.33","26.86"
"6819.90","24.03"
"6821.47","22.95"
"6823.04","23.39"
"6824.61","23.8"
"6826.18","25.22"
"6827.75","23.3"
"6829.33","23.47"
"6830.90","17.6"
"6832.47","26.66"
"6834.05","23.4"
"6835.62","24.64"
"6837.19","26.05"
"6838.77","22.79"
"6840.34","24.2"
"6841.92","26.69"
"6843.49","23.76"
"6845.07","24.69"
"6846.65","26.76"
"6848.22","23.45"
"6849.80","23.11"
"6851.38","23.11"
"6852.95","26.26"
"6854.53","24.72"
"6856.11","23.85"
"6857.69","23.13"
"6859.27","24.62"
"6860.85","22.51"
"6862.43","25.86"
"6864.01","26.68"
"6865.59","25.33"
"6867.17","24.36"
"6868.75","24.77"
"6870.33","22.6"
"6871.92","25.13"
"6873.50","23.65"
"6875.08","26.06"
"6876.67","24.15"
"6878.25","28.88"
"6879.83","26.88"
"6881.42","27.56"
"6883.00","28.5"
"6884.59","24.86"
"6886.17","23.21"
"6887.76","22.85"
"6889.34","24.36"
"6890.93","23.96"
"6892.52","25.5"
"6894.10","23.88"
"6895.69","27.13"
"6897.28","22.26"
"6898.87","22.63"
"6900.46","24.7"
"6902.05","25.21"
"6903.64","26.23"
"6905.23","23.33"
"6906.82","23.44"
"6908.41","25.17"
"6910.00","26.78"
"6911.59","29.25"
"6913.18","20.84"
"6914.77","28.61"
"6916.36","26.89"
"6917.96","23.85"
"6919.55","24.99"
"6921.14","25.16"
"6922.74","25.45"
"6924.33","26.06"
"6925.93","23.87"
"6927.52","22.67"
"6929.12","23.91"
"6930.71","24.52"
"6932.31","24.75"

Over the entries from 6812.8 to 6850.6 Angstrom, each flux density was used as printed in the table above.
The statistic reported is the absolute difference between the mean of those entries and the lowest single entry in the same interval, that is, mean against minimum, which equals 6.6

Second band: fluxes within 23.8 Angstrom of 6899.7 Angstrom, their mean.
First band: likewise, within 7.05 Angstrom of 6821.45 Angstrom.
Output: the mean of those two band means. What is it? 24.8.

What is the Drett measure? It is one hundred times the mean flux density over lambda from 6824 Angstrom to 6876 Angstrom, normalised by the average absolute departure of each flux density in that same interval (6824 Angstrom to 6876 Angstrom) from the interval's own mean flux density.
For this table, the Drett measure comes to 1889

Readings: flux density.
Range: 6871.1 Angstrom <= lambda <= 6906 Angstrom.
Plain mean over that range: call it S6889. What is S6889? 25.0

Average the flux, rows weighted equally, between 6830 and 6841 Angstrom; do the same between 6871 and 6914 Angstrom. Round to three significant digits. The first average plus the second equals 48.7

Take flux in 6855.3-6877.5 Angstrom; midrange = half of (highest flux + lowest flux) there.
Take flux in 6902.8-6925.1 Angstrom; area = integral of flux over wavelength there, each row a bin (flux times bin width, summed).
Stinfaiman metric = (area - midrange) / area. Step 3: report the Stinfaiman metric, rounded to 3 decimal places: 0.957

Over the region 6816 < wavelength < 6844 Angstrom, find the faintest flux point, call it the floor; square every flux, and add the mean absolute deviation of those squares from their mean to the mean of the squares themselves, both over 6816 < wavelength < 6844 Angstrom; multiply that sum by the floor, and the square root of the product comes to 107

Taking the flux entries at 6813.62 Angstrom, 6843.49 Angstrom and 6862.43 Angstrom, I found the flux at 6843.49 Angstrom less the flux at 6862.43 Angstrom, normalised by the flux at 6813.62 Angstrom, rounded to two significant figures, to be -0.087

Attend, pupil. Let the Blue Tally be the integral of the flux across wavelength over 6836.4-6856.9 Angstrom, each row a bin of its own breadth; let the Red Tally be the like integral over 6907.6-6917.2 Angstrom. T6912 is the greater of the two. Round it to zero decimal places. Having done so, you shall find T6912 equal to 504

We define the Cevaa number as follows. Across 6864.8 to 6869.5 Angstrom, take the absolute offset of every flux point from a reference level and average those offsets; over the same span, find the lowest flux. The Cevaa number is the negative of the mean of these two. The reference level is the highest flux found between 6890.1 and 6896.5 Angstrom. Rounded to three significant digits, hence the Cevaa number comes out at -13.3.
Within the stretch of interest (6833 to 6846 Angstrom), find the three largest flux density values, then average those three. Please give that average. 25.8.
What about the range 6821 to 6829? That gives 24.1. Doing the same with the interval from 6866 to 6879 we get 26.7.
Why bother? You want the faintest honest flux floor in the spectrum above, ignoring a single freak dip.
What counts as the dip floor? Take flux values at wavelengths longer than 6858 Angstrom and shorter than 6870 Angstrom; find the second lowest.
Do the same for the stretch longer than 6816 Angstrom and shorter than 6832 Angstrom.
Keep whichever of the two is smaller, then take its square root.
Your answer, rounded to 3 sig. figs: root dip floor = 4.79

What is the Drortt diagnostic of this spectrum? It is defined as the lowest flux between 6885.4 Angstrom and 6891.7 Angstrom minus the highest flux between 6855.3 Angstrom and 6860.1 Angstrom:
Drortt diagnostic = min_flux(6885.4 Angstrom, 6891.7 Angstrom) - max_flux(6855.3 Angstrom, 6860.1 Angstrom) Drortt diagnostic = -2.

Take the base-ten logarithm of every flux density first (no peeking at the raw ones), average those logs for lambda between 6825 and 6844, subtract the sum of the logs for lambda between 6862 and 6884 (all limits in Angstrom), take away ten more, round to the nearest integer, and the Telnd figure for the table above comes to -28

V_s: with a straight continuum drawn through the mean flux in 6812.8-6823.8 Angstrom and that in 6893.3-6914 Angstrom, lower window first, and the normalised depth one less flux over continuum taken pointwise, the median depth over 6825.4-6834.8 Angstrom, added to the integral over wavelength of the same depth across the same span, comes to 0.53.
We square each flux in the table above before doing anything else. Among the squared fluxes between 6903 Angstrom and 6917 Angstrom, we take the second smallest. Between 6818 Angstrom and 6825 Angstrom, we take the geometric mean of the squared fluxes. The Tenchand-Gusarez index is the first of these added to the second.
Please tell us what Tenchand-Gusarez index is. 1128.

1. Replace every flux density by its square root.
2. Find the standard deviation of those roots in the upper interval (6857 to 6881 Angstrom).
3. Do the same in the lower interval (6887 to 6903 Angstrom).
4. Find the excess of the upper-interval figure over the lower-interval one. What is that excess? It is 0.02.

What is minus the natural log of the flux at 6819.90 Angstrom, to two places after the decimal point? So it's -3.18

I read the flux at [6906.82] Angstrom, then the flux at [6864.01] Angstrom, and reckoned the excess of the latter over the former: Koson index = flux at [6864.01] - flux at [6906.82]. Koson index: 3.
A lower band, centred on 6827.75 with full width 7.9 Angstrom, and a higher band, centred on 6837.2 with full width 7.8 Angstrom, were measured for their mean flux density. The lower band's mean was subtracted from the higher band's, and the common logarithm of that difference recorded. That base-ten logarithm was 0.19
